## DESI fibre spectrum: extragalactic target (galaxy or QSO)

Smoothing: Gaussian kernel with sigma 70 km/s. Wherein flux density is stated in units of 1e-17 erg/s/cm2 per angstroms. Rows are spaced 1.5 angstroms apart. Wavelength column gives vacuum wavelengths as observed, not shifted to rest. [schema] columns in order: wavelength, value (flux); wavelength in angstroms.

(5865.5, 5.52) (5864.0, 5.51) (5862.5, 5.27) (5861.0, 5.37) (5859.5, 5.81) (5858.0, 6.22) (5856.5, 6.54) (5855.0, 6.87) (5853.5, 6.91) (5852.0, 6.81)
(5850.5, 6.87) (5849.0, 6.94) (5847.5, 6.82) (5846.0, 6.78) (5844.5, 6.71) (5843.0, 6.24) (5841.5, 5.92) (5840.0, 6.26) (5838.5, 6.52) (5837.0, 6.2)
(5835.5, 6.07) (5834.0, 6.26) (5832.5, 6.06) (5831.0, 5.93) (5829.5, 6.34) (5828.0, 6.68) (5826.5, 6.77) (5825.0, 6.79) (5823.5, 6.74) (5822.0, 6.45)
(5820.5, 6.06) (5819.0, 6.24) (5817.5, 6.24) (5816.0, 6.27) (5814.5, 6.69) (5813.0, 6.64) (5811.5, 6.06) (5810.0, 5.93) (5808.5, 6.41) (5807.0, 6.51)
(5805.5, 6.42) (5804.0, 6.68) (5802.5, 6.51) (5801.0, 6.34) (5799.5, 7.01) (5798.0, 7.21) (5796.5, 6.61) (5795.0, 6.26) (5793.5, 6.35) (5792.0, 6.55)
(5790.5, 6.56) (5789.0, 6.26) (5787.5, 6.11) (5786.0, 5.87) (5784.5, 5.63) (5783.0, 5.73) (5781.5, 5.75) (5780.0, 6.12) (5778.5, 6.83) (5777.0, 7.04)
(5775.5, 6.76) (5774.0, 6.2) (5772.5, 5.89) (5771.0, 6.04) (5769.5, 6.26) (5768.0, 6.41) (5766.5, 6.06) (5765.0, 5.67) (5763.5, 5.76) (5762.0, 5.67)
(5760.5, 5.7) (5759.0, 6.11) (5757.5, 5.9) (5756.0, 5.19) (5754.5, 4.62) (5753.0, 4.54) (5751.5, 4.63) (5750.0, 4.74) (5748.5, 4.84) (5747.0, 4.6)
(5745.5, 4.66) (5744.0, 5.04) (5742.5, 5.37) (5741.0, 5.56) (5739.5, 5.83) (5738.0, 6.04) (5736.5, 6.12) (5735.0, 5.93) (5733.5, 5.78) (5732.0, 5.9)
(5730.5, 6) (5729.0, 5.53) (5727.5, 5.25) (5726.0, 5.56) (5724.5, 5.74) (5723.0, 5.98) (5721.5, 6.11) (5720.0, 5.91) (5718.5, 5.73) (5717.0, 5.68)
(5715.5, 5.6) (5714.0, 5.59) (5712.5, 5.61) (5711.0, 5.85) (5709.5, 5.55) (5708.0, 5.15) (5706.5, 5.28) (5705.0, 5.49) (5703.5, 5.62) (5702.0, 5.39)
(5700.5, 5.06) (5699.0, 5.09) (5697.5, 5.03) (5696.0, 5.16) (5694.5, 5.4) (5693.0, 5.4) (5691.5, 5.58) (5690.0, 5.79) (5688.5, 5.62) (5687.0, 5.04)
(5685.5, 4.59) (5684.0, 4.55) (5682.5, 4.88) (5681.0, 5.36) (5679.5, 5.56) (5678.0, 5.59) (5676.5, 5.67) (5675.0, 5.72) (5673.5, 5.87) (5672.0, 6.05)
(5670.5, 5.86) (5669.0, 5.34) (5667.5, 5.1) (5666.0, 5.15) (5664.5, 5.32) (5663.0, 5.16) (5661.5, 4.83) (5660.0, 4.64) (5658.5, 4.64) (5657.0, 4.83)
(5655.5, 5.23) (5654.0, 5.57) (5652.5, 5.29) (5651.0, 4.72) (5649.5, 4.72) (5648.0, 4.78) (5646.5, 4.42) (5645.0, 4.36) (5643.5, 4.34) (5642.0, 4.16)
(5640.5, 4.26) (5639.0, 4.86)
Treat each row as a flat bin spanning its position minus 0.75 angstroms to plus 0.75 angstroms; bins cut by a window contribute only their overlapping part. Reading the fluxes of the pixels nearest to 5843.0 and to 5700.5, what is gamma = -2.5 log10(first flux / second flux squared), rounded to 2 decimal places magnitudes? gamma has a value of 1.53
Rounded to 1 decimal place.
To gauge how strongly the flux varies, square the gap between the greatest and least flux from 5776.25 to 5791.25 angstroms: 2.0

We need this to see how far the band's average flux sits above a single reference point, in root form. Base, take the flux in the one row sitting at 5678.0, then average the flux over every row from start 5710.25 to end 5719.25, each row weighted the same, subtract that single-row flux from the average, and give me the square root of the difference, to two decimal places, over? 0.29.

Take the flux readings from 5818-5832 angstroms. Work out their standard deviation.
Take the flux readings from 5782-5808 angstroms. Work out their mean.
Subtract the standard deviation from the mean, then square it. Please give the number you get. 37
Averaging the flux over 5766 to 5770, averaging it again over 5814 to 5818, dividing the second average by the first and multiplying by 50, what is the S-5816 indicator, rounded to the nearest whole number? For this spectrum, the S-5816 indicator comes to 51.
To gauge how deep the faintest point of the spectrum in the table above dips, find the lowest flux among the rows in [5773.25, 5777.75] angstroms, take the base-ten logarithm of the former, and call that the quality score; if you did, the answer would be 0.792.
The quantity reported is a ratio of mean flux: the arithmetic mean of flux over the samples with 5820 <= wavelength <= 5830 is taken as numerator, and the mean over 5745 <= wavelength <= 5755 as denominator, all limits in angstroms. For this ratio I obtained 1.4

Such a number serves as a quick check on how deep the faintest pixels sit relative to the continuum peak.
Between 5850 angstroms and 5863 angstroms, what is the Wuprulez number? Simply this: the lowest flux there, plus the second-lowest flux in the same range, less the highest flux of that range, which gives 3.73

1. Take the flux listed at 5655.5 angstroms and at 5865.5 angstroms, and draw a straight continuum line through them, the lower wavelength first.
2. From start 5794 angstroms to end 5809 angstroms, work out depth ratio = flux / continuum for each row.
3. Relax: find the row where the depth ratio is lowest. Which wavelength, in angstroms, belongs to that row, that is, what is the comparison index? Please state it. 5795.0 angstroms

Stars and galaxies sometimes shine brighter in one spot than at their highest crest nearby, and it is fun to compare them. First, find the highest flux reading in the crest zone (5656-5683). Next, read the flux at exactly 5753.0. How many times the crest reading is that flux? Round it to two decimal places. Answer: 0.75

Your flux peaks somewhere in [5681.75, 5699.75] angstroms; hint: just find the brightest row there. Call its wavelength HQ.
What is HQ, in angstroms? 5690.0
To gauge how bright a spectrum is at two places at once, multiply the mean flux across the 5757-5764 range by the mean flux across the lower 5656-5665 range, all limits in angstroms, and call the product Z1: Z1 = 28.6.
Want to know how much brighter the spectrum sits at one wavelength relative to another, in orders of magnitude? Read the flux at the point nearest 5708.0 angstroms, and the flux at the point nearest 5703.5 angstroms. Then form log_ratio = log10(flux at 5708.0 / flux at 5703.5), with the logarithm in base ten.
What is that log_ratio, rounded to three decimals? -0.038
